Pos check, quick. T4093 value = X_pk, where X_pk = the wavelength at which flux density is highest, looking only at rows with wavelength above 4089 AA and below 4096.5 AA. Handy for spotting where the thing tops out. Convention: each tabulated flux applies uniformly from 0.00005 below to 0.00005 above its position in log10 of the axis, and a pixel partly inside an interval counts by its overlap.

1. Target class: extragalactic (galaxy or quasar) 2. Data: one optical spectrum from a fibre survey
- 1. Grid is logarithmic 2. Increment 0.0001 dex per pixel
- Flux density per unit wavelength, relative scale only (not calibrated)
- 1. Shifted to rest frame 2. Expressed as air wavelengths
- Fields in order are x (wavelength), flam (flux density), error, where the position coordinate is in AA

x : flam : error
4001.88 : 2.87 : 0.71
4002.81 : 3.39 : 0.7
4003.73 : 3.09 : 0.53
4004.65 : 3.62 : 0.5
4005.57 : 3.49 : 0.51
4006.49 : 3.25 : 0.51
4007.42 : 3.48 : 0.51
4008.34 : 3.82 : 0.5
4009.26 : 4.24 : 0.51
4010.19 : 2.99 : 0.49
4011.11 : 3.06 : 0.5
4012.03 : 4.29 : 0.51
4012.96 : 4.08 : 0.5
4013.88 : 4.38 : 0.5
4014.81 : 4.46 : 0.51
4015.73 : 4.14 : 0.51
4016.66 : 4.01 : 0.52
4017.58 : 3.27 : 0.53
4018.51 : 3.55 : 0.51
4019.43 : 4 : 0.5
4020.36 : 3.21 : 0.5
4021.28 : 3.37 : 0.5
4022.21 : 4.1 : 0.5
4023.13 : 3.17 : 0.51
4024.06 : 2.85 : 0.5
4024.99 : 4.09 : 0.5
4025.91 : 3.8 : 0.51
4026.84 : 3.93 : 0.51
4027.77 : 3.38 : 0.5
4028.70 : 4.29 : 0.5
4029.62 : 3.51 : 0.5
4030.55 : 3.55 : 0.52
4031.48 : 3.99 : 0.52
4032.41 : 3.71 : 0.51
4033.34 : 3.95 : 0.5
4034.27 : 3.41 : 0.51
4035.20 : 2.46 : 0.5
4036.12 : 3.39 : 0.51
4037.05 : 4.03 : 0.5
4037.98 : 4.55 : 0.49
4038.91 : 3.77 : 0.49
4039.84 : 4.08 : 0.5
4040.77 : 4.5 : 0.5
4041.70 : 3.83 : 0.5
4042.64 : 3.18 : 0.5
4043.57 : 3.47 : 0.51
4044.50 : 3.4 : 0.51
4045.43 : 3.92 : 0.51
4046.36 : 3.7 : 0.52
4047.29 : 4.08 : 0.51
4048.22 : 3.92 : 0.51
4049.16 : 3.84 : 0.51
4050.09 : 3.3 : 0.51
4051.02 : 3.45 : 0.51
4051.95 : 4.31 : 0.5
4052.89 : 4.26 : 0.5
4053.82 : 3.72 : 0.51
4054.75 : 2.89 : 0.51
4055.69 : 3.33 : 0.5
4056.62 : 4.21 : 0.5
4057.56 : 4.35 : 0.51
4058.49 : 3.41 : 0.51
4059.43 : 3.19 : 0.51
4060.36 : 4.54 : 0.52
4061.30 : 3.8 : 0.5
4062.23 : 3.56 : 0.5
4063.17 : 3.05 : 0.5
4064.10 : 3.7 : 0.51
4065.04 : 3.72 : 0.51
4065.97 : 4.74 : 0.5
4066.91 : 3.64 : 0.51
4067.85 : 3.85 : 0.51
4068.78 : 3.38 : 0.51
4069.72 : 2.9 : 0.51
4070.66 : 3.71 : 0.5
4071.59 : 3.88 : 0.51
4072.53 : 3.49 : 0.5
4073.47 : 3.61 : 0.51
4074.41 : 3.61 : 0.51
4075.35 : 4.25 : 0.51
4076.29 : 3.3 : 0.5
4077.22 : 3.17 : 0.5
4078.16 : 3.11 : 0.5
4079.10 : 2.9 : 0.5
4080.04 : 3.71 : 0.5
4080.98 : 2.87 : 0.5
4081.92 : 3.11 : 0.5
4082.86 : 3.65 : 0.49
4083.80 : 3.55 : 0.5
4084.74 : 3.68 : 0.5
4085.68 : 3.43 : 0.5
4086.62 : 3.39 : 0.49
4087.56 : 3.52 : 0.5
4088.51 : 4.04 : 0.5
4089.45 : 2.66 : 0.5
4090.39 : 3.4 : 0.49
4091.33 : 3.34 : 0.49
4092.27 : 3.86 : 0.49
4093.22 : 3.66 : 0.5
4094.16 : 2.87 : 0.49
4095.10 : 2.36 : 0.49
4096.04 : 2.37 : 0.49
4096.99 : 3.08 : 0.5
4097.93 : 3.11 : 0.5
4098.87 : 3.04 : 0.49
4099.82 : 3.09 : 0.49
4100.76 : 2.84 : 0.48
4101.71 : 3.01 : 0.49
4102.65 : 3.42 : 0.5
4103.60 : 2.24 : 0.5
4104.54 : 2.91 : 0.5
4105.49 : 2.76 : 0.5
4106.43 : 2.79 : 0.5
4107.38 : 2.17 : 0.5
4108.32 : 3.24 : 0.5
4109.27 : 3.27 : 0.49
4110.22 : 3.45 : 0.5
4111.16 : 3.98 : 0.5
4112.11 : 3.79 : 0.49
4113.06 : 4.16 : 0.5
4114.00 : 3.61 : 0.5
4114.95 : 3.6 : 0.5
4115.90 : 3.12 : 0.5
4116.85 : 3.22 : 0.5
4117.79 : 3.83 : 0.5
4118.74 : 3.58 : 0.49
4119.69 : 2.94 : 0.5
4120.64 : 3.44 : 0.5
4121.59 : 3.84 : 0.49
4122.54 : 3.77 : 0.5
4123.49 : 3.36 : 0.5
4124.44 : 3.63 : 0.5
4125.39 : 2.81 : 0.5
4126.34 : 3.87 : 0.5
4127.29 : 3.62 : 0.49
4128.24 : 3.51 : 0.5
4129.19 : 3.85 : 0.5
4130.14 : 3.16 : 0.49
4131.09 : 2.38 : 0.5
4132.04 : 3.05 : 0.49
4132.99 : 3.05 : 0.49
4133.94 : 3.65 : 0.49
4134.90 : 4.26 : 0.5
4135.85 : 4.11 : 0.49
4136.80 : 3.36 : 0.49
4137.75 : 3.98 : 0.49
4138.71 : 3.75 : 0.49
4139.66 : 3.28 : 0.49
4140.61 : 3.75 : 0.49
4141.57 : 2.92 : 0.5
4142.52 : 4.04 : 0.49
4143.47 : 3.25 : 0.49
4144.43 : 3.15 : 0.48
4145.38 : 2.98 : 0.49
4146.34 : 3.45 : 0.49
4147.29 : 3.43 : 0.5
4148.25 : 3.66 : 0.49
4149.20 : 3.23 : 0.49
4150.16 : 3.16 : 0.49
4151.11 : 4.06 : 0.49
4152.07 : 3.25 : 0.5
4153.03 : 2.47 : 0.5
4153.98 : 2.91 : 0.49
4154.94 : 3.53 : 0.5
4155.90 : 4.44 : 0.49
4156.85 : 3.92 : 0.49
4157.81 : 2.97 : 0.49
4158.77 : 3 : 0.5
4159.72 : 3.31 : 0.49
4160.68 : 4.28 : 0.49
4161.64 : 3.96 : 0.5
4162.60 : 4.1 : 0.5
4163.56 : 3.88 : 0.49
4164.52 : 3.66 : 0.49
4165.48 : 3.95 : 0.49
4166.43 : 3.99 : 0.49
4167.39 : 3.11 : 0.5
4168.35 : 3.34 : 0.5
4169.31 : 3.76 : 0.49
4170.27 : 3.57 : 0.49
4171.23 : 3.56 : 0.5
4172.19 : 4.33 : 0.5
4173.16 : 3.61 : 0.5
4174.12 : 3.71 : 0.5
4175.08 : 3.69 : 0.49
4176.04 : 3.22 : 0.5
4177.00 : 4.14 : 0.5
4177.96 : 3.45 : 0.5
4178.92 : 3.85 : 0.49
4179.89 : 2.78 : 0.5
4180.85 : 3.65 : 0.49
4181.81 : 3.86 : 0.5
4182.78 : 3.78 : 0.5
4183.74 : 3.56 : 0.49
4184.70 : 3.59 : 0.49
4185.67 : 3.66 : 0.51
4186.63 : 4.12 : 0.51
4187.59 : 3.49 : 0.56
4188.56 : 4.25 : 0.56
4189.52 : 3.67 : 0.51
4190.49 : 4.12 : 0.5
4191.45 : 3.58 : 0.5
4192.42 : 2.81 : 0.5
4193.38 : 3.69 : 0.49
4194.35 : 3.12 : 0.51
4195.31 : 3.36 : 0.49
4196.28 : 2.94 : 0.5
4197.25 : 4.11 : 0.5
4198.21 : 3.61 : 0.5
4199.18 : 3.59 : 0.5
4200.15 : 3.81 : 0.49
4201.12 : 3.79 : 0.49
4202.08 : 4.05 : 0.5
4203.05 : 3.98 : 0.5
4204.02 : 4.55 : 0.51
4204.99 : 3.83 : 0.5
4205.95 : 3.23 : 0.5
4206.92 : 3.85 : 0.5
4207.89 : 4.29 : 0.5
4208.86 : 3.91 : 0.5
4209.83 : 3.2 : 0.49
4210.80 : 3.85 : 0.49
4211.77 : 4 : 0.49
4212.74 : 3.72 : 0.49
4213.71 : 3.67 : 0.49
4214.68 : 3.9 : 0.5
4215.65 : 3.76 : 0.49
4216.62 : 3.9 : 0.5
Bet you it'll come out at 4092.27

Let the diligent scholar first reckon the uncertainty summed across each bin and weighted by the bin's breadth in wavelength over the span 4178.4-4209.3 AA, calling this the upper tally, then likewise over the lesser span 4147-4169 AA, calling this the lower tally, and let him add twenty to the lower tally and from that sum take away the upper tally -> 15.3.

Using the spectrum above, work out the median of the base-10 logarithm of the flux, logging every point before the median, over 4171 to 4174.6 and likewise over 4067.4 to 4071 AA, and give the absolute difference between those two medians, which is 0.014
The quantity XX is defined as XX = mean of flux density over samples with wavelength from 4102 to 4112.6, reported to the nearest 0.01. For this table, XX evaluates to 3.09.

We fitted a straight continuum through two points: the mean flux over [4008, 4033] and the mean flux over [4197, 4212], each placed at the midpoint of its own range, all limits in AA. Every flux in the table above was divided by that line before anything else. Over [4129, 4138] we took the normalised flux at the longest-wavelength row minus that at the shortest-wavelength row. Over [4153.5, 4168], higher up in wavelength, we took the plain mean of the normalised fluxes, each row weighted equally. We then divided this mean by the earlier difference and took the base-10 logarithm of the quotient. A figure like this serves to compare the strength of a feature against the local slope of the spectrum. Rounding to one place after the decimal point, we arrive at 1.5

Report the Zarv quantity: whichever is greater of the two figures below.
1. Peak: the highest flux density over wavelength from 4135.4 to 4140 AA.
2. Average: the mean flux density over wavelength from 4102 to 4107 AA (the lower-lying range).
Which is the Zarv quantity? 4.11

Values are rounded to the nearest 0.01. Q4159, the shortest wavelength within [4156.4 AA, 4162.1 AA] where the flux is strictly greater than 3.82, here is 4156.85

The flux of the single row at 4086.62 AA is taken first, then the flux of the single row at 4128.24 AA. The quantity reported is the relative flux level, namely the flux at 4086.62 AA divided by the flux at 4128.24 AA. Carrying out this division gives 0.97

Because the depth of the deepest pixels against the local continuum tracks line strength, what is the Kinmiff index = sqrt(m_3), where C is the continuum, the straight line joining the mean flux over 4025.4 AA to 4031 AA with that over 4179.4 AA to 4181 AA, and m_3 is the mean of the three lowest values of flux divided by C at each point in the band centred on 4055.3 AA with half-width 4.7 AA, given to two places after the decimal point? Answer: 0.93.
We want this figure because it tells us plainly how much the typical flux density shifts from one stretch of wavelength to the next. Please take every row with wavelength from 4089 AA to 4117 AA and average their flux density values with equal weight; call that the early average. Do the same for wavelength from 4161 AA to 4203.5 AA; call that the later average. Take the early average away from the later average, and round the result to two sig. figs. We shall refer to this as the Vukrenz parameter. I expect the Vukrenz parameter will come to 0.53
